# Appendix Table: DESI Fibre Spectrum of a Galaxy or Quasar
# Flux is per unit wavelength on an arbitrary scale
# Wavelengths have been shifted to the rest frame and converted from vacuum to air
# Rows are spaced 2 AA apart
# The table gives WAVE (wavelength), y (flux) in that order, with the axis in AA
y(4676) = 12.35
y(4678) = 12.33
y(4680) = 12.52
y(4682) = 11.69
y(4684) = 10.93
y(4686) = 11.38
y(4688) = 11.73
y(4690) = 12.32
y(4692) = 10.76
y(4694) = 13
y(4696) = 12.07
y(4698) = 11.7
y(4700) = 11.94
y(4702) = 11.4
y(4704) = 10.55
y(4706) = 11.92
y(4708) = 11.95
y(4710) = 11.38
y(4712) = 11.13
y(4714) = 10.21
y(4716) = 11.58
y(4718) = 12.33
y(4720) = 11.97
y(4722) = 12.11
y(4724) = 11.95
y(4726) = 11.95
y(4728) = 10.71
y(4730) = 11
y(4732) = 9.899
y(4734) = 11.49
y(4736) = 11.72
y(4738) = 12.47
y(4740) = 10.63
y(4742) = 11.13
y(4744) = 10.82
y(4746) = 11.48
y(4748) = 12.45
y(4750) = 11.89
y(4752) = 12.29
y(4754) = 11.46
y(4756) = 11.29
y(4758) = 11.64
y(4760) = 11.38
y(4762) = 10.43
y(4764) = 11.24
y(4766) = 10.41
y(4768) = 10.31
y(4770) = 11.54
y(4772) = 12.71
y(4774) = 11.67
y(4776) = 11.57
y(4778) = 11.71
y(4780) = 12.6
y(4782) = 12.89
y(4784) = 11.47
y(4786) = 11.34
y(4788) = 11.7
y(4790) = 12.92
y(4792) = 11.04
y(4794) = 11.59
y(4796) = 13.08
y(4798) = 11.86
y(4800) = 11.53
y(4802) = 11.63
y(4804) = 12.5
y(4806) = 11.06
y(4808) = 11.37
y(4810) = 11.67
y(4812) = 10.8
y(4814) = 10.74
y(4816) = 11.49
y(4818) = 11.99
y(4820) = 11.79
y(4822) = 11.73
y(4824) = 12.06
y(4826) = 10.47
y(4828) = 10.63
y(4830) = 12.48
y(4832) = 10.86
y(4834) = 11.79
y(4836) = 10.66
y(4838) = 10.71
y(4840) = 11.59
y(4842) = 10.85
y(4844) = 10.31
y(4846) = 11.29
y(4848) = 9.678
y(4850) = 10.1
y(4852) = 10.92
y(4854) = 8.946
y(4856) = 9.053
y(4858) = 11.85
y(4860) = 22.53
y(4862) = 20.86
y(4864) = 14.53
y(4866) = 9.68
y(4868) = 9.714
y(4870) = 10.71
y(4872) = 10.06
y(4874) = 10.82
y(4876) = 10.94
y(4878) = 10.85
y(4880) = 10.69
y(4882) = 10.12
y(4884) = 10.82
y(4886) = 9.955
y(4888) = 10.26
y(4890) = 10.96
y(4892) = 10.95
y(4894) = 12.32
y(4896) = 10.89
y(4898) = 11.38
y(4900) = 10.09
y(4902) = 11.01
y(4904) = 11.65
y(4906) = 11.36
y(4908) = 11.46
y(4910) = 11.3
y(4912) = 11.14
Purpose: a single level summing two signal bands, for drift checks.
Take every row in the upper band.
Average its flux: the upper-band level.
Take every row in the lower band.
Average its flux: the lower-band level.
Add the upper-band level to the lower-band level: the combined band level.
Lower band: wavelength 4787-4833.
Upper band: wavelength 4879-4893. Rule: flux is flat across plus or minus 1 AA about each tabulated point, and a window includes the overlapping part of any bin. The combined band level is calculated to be 22.1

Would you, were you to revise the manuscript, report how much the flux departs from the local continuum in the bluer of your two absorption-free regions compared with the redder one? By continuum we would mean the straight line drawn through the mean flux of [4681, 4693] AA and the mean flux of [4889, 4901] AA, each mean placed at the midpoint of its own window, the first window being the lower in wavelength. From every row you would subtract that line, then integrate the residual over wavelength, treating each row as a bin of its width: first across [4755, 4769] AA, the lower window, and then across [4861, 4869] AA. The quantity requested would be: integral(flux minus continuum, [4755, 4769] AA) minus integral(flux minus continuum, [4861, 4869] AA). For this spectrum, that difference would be -26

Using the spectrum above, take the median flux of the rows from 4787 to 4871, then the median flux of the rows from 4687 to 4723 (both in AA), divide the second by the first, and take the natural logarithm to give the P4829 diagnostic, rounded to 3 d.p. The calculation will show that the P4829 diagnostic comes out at 0.034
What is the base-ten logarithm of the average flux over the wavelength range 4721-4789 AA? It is 1.06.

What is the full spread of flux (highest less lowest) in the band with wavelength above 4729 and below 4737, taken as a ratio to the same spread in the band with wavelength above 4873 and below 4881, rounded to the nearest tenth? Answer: 7.3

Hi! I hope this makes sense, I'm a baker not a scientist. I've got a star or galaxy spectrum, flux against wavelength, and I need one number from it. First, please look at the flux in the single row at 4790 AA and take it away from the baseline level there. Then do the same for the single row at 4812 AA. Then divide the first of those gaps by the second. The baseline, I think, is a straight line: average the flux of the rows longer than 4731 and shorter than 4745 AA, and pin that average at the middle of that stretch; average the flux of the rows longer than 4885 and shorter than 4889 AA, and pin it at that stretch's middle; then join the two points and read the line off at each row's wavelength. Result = 13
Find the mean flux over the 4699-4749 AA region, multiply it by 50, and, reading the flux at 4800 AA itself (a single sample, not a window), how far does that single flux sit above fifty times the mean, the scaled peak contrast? -561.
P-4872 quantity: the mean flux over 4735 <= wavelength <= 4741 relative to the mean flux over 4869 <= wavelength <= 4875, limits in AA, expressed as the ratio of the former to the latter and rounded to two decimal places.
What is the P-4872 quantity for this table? 1.10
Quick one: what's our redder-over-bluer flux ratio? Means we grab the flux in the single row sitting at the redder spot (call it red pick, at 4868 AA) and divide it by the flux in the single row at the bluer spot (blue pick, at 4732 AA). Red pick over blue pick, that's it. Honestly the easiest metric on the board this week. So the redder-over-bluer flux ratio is 0.98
